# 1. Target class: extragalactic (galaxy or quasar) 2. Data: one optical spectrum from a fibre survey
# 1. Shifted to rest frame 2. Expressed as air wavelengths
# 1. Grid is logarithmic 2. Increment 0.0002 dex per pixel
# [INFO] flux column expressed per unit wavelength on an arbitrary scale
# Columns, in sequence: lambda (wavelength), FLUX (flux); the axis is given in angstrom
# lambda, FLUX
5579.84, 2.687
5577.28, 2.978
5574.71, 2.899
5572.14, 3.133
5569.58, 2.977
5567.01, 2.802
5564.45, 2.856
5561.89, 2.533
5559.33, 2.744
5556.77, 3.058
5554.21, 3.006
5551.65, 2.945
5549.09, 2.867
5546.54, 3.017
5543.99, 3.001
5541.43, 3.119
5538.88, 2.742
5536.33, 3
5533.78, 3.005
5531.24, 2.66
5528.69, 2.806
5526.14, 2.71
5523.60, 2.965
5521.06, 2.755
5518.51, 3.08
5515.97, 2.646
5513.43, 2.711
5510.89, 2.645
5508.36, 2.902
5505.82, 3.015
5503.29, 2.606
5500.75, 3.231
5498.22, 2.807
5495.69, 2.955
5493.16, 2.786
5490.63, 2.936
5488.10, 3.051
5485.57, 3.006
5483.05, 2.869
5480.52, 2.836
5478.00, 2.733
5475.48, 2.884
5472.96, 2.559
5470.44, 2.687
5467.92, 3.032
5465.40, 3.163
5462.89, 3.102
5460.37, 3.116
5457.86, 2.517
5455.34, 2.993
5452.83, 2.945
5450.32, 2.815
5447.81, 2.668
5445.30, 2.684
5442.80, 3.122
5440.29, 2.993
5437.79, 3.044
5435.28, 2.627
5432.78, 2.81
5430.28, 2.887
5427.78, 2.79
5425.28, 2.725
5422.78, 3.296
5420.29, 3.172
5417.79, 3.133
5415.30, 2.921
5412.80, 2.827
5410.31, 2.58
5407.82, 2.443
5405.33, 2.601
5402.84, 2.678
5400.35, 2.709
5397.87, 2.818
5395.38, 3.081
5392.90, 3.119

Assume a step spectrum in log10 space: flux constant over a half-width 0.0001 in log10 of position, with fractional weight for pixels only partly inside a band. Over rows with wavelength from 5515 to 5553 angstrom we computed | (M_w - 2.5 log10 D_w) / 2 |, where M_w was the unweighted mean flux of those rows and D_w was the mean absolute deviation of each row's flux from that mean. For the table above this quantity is 2.52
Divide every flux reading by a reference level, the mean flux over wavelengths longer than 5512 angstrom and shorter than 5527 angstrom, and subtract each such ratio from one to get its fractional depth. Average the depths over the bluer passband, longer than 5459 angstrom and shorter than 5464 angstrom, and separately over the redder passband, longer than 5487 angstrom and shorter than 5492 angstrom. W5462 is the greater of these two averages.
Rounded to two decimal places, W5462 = -0.06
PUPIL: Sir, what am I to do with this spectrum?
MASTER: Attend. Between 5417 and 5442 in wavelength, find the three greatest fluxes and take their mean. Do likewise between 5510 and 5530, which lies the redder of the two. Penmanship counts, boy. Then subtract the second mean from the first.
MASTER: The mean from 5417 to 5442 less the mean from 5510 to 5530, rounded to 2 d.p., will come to 0.25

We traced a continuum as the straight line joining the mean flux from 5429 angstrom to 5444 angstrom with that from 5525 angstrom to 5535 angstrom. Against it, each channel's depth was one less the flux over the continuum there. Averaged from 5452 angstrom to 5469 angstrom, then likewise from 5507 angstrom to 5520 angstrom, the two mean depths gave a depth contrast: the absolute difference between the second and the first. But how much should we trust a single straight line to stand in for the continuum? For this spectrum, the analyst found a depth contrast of 0.04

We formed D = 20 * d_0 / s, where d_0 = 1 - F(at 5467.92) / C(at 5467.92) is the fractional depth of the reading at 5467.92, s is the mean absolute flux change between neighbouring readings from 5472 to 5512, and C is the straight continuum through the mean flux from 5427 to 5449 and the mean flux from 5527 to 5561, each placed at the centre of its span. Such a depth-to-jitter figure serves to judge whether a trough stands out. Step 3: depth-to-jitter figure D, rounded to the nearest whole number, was -5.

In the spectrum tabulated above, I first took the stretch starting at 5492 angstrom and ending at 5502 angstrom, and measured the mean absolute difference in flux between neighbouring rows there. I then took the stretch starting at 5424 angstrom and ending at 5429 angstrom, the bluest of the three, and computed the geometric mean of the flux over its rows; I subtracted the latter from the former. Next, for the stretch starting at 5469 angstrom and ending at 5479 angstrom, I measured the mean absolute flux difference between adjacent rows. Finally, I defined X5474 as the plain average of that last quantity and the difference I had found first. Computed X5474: -1.15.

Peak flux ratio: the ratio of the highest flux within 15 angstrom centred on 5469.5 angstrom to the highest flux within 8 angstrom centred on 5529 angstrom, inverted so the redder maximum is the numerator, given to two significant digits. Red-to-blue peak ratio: 0.89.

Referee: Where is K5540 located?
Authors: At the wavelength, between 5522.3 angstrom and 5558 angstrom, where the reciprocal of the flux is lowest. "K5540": 5541.43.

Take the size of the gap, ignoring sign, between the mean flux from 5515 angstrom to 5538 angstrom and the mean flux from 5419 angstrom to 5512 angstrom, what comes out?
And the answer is 0.045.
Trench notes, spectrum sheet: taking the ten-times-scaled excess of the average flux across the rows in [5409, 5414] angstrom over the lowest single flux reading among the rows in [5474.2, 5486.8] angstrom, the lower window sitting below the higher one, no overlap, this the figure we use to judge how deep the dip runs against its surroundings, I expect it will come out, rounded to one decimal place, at -0.3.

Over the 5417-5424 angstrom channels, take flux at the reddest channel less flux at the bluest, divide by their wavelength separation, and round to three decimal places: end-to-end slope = 0.033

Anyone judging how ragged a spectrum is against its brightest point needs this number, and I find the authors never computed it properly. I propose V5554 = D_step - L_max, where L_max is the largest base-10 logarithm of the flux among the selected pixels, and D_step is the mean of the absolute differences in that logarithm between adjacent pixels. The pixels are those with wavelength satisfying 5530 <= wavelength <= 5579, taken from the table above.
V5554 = -0.471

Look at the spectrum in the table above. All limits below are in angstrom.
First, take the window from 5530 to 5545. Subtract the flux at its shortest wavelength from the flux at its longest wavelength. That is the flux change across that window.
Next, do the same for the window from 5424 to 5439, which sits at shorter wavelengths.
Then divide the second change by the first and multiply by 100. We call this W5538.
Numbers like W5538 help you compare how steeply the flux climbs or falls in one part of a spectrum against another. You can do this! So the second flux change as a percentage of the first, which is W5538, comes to 94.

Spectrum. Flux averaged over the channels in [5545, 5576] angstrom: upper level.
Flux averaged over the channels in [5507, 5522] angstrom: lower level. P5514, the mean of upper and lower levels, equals 2.85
